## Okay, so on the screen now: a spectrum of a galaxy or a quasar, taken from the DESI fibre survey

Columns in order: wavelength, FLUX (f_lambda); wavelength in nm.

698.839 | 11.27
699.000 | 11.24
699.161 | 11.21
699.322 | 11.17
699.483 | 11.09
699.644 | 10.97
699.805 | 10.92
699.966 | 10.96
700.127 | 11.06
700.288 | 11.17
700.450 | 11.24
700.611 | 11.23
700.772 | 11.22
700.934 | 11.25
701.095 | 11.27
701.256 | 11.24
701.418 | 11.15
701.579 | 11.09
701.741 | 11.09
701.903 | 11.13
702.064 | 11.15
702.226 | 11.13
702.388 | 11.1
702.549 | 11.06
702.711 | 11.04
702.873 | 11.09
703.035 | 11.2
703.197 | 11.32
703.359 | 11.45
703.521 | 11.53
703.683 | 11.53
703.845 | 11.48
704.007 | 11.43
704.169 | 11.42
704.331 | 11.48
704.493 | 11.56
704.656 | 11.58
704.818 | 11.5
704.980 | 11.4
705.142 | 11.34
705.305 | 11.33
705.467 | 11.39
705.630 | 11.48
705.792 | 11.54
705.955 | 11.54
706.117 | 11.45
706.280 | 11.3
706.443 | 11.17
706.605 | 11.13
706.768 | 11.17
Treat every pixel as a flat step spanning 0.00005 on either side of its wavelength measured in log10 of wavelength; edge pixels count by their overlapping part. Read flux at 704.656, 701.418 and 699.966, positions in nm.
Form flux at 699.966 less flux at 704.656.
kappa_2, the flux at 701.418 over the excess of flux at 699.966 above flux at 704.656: -18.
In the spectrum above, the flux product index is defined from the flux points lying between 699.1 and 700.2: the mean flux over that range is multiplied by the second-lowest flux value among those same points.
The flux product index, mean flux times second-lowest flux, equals 121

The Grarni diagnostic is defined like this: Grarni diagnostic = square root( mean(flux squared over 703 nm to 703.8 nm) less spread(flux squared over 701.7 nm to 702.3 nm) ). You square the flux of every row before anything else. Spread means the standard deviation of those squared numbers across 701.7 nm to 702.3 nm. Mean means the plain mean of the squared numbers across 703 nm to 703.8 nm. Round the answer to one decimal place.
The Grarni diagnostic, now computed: 11.4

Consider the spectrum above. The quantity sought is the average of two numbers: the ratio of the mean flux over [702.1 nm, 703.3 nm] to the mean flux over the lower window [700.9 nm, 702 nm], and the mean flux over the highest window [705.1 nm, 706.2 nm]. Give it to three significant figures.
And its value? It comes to 6.22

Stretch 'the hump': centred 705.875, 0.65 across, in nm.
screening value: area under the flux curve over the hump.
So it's 7.48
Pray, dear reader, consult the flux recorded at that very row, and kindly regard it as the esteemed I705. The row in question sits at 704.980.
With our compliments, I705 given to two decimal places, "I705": 11.40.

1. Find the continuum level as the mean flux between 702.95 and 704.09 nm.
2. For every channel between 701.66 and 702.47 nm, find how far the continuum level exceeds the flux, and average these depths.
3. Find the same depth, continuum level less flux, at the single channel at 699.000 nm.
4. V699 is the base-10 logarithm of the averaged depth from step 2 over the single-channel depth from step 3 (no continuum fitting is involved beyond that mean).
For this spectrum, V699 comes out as 0.22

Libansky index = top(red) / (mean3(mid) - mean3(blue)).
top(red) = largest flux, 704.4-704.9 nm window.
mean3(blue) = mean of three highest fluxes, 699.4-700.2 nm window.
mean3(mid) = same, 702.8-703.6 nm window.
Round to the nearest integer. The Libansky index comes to 29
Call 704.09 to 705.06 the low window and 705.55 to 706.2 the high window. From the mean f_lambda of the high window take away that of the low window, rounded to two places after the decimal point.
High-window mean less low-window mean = 0.01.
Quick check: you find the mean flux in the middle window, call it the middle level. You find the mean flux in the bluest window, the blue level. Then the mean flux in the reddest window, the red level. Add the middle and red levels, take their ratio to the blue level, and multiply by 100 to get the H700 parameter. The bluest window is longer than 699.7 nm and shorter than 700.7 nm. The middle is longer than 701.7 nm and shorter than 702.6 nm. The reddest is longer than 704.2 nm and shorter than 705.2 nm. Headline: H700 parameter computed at 204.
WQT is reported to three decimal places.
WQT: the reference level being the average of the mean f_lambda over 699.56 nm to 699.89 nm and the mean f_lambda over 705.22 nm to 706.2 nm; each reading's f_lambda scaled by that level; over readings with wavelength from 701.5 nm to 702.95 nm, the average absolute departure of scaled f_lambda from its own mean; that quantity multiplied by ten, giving 0.024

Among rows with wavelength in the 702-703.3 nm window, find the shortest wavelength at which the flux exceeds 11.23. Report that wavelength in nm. 703.197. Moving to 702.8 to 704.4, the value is 703.197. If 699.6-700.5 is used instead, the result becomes 700.450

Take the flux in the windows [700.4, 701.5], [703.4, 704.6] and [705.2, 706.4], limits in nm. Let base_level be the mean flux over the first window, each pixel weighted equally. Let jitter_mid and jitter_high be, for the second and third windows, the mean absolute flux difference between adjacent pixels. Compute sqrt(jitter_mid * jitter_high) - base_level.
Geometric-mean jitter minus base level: -11.2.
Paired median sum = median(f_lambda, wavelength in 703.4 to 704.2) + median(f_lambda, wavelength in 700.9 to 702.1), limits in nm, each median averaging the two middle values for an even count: 22.6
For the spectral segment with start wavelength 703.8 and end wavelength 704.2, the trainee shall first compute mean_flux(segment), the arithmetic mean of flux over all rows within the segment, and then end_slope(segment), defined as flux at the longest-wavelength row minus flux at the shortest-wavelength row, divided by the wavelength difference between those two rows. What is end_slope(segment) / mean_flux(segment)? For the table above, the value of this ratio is -0.016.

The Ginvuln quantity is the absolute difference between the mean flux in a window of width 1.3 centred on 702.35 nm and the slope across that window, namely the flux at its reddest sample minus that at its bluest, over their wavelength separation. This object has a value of 11.1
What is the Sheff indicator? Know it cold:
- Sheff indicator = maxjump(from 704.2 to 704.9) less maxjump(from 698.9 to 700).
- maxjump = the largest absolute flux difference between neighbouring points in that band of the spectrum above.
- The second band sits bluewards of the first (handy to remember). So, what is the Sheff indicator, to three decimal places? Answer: -0.040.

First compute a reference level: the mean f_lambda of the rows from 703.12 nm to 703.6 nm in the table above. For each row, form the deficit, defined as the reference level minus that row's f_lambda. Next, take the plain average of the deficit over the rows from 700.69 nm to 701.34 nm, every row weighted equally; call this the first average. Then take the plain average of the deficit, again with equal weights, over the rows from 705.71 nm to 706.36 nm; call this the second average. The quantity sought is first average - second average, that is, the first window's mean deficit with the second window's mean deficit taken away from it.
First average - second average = 0.21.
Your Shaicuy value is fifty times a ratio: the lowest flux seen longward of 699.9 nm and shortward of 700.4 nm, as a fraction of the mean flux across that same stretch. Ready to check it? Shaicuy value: 49.5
